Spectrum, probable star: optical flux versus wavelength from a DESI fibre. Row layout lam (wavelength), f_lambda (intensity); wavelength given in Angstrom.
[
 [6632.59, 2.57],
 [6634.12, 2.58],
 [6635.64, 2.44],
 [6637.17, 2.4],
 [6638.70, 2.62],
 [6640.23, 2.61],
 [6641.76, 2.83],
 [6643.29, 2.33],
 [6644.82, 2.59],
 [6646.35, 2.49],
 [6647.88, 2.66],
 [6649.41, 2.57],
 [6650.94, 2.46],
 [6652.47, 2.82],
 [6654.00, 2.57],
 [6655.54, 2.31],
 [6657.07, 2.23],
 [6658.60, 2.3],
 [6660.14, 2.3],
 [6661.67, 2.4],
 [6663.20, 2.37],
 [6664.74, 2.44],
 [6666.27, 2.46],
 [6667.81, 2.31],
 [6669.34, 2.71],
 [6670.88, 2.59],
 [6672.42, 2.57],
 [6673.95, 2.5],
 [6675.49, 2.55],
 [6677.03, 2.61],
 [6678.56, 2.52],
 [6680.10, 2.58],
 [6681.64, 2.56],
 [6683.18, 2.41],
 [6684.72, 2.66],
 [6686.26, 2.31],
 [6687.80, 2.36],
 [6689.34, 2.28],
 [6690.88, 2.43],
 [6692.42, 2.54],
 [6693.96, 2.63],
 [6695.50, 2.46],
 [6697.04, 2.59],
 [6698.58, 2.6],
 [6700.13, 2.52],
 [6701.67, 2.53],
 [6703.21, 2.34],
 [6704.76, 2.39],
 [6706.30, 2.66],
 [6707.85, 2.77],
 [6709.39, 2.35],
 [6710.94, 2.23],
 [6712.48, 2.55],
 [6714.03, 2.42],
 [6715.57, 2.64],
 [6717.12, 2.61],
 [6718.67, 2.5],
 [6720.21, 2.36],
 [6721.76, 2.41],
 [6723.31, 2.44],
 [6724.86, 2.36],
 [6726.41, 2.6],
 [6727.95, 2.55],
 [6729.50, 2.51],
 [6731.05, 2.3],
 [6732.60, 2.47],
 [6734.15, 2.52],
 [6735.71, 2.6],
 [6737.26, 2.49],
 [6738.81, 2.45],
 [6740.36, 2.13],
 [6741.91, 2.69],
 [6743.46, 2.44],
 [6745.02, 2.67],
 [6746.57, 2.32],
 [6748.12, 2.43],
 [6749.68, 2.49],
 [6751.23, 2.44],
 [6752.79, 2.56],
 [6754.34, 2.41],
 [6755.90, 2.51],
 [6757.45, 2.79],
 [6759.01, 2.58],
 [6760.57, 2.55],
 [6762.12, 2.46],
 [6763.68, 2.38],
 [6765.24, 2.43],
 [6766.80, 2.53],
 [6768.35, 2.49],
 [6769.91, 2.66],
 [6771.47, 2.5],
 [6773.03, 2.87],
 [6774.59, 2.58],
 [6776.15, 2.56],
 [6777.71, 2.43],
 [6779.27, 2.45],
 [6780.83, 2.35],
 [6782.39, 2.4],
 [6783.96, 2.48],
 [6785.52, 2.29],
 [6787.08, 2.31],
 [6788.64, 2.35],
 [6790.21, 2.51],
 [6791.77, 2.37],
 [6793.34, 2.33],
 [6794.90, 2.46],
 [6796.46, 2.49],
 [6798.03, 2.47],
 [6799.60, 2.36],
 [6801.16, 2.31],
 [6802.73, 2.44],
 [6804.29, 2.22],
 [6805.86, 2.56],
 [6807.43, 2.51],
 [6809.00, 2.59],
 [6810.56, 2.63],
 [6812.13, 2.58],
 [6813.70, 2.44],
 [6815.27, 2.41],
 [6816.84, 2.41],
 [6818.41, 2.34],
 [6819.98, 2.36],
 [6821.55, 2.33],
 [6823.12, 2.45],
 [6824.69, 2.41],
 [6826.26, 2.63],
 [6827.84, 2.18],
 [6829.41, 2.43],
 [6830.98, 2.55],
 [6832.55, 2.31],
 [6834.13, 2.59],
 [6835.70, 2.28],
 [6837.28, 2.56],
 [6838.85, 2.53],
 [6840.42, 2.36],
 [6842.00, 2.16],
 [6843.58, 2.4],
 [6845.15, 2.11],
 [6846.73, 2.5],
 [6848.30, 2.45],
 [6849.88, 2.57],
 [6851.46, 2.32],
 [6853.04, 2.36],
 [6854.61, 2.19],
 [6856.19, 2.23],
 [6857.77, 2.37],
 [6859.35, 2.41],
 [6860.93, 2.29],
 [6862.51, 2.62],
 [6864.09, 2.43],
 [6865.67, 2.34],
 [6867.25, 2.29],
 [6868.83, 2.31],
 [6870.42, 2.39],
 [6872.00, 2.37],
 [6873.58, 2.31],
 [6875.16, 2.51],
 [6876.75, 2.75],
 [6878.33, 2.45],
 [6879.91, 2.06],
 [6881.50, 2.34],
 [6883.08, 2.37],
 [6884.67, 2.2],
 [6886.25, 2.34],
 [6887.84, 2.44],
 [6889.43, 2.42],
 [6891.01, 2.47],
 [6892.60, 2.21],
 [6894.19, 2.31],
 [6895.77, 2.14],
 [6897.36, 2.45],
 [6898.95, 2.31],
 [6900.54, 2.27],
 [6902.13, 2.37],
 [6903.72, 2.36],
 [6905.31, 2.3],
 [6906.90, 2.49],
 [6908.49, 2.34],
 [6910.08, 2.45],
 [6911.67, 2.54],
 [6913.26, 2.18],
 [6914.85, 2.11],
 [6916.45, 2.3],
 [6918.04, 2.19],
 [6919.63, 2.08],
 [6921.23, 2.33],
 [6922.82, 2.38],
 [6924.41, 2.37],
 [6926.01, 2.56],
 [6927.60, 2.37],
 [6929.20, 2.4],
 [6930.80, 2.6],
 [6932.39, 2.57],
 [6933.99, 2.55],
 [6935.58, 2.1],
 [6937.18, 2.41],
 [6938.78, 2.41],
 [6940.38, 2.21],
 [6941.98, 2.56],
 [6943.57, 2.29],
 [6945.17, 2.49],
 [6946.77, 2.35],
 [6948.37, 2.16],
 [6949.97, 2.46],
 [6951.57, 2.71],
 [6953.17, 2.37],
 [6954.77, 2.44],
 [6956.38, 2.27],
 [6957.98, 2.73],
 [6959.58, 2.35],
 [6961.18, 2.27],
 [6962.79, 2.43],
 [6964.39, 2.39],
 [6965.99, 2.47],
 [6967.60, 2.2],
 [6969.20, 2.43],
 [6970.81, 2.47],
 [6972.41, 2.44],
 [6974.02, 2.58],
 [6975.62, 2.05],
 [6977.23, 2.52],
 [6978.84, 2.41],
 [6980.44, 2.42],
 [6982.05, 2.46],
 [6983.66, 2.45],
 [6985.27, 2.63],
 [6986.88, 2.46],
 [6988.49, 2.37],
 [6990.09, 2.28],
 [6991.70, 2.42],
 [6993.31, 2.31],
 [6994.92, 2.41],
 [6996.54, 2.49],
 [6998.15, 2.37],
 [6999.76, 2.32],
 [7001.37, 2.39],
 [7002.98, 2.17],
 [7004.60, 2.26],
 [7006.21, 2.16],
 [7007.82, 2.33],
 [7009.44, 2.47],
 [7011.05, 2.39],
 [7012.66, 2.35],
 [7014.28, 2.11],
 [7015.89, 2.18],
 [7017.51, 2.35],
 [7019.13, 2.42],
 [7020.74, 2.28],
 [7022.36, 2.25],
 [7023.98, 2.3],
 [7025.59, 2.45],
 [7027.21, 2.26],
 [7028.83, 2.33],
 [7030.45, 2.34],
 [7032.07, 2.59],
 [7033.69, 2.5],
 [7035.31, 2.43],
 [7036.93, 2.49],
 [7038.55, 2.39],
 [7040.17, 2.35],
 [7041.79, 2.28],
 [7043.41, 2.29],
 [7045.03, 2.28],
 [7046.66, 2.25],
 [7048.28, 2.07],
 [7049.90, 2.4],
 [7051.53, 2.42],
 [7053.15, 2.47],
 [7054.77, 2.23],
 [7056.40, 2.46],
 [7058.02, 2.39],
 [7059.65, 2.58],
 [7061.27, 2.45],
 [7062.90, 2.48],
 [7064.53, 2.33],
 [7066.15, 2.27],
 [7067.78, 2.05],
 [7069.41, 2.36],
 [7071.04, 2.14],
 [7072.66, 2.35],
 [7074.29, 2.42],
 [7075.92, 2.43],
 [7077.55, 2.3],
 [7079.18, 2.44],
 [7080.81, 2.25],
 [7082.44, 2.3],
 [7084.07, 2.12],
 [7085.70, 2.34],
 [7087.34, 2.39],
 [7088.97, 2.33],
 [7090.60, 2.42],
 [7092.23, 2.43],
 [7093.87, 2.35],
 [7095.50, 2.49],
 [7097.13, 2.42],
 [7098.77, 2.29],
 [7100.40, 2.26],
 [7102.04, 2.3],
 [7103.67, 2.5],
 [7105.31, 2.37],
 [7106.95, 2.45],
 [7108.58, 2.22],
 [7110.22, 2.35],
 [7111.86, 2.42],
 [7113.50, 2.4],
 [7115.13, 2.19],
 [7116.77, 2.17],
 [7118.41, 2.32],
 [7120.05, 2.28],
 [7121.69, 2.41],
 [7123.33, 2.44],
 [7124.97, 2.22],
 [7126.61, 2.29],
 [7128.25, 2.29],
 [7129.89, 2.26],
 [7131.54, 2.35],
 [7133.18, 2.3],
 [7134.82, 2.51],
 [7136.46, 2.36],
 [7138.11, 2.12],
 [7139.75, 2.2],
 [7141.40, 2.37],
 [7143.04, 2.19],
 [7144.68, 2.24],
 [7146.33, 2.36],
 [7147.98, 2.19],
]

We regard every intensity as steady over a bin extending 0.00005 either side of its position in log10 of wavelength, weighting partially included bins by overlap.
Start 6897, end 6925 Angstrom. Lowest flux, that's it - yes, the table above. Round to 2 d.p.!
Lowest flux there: 2.08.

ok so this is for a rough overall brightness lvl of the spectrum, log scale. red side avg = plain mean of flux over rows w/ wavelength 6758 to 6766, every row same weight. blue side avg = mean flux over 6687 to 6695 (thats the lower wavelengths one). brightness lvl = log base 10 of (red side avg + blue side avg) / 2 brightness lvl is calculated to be 0.392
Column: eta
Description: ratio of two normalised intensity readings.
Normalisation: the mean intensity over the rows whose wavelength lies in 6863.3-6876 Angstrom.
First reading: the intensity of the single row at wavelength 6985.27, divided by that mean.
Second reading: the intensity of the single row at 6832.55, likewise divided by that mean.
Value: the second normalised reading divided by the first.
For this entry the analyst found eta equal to 0.88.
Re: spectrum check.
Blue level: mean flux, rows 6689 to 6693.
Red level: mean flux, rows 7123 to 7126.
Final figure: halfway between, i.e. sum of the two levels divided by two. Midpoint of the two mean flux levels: 2.37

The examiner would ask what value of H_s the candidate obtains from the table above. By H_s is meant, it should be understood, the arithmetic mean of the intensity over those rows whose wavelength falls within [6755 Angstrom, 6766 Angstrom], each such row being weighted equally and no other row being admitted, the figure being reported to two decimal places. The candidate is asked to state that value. 2.53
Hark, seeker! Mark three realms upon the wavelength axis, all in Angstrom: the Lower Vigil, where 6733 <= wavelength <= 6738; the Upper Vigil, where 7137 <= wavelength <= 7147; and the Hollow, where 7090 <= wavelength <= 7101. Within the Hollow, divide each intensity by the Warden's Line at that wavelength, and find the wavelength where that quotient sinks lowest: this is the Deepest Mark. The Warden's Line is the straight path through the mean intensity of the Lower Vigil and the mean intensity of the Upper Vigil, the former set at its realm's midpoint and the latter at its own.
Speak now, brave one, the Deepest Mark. 7100.40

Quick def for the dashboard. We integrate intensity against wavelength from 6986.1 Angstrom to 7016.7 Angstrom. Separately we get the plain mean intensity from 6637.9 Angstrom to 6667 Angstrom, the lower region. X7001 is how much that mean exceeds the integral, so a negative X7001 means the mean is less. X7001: -68.8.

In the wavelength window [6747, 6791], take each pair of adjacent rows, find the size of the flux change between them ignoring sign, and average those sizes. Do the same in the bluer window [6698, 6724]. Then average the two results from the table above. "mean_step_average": 0.130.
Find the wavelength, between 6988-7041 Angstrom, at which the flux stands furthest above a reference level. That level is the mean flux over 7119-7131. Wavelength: 7032.07 Angstrom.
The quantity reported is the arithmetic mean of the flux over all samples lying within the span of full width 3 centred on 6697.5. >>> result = 2.59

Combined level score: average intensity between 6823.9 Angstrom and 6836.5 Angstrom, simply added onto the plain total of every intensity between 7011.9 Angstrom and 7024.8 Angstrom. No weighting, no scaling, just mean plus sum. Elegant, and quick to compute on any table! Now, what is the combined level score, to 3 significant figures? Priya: 20.7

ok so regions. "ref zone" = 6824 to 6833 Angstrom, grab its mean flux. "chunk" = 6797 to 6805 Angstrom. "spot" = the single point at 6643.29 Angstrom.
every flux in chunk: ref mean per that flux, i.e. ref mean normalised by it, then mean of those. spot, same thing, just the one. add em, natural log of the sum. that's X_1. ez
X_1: 0.725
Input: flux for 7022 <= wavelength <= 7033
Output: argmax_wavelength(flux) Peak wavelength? 7032.07 Angstrom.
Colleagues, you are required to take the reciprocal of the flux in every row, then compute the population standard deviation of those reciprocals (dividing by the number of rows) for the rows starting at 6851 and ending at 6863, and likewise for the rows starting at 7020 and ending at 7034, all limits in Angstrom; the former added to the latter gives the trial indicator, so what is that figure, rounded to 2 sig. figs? 0.041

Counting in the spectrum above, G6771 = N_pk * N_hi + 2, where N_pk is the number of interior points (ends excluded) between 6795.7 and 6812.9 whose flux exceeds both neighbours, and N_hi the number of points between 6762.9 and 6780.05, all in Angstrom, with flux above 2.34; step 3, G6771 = 35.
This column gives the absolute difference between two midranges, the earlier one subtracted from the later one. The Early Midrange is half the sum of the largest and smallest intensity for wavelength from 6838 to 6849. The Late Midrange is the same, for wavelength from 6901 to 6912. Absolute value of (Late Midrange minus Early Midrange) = 0.100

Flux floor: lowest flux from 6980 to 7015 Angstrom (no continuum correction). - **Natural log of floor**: 0.75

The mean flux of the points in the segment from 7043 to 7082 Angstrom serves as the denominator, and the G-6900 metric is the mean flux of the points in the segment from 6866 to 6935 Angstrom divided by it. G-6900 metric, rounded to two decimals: 1.01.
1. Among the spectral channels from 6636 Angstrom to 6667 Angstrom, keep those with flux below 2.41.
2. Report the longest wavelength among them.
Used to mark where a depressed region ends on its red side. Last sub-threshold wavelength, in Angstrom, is 6663.20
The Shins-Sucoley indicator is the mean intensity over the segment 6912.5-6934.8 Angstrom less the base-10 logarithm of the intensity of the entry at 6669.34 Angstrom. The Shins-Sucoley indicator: 1.92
